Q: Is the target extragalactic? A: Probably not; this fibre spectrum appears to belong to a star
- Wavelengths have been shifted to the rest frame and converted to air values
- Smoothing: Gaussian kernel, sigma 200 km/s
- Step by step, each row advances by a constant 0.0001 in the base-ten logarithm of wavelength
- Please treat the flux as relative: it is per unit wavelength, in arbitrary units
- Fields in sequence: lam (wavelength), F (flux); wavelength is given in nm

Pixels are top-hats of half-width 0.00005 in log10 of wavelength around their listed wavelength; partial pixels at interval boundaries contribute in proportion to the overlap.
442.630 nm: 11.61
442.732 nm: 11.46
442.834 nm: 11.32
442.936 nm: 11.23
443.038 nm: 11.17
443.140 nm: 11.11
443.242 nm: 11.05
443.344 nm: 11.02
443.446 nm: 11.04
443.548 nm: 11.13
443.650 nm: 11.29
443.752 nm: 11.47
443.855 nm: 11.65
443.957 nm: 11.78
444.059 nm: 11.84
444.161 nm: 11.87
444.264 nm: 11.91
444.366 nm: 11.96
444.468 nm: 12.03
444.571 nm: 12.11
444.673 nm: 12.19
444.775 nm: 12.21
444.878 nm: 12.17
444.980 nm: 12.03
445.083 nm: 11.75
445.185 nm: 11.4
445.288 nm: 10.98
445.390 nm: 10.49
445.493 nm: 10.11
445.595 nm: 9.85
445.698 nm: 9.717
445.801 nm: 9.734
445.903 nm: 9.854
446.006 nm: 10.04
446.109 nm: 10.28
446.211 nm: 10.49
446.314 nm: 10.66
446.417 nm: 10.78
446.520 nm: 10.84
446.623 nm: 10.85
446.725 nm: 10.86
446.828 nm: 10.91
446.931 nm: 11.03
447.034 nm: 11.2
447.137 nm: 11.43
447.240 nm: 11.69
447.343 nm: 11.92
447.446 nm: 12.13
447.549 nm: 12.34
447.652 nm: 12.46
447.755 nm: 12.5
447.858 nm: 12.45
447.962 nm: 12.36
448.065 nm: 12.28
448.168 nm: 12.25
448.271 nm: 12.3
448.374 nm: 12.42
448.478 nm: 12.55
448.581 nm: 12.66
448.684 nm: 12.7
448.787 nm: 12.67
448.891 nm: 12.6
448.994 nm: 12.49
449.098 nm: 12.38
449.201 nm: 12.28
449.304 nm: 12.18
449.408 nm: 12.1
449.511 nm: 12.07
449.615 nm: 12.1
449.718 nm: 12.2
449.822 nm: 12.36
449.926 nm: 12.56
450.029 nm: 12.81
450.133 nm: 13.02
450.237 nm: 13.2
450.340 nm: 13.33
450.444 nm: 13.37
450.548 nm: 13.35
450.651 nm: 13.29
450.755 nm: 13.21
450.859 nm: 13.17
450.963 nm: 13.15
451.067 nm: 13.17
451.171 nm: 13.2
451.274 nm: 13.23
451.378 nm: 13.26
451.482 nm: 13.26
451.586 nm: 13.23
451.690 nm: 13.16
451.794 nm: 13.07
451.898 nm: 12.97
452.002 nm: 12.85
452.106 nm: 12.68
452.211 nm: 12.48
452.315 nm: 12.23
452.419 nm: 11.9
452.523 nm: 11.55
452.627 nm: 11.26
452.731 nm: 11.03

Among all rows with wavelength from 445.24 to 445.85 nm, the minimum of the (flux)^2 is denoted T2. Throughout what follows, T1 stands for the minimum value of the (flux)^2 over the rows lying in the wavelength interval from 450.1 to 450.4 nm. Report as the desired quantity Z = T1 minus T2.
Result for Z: 75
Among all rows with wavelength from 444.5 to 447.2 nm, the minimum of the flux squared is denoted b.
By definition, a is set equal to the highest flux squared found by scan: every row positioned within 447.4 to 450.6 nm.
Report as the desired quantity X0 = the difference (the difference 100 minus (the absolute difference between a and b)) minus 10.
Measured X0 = 6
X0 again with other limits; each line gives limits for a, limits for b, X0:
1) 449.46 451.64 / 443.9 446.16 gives 6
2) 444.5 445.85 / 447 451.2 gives 66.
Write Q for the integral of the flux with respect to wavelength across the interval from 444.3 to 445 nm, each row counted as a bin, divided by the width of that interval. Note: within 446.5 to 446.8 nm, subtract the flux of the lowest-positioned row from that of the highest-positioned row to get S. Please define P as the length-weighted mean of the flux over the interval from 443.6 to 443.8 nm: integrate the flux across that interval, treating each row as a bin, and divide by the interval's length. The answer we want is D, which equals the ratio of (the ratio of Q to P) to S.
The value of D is 53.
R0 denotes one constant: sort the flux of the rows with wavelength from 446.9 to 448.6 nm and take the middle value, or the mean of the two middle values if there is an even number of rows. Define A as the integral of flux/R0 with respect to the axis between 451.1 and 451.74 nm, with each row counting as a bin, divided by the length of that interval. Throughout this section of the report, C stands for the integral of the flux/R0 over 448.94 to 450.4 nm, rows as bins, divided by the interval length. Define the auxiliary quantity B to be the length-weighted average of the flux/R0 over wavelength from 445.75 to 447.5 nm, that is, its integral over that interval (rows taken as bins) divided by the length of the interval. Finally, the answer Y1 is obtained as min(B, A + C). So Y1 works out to 0.88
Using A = 1.08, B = 0.88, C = 1.02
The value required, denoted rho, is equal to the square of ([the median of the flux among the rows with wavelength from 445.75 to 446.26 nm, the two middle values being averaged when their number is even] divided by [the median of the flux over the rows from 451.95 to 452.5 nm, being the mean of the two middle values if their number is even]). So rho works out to 0.6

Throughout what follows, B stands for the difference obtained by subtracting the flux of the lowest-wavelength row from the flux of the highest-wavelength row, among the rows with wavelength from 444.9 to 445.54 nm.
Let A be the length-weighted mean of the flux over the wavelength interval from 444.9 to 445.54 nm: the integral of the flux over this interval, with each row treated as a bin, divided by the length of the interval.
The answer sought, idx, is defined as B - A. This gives -13.1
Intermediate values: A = 11.2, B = -1.9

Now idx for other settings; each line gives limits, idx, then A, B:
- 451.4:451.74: -13.3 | 13.2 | -0.1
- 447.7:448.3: -12.6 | 12.4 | -0.2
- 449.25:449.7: -12.2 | 12.1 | -0.1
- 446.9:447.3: -10.7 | 11.4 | 0.7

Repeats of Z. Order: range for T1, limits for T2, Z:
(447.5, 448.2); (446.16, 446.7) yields 40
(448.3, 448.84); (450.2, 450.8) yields -20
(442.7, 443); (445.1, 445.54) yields 24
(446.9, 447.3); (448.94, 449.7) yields -24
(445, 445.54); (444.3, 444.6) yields -41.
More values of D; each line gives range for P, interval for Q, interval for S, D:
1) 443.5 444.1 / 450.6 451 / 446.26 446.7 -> 6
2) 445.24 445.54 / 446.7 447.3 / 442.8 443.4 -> -4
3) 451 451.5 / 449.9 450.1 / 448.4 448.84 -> 8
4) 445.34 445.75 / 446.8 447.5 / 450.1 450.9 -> 8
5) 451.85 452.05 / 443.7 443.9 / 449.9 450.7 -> 1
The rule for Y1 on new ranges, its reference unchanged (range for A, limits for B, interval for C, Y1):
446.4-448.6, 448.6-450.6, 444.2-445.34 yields 1.03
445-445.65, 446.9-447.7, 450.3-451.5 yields 0.96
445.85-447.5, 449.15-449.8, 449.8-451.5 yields 0.99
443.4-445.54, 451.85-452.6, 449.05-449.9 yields 1.00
